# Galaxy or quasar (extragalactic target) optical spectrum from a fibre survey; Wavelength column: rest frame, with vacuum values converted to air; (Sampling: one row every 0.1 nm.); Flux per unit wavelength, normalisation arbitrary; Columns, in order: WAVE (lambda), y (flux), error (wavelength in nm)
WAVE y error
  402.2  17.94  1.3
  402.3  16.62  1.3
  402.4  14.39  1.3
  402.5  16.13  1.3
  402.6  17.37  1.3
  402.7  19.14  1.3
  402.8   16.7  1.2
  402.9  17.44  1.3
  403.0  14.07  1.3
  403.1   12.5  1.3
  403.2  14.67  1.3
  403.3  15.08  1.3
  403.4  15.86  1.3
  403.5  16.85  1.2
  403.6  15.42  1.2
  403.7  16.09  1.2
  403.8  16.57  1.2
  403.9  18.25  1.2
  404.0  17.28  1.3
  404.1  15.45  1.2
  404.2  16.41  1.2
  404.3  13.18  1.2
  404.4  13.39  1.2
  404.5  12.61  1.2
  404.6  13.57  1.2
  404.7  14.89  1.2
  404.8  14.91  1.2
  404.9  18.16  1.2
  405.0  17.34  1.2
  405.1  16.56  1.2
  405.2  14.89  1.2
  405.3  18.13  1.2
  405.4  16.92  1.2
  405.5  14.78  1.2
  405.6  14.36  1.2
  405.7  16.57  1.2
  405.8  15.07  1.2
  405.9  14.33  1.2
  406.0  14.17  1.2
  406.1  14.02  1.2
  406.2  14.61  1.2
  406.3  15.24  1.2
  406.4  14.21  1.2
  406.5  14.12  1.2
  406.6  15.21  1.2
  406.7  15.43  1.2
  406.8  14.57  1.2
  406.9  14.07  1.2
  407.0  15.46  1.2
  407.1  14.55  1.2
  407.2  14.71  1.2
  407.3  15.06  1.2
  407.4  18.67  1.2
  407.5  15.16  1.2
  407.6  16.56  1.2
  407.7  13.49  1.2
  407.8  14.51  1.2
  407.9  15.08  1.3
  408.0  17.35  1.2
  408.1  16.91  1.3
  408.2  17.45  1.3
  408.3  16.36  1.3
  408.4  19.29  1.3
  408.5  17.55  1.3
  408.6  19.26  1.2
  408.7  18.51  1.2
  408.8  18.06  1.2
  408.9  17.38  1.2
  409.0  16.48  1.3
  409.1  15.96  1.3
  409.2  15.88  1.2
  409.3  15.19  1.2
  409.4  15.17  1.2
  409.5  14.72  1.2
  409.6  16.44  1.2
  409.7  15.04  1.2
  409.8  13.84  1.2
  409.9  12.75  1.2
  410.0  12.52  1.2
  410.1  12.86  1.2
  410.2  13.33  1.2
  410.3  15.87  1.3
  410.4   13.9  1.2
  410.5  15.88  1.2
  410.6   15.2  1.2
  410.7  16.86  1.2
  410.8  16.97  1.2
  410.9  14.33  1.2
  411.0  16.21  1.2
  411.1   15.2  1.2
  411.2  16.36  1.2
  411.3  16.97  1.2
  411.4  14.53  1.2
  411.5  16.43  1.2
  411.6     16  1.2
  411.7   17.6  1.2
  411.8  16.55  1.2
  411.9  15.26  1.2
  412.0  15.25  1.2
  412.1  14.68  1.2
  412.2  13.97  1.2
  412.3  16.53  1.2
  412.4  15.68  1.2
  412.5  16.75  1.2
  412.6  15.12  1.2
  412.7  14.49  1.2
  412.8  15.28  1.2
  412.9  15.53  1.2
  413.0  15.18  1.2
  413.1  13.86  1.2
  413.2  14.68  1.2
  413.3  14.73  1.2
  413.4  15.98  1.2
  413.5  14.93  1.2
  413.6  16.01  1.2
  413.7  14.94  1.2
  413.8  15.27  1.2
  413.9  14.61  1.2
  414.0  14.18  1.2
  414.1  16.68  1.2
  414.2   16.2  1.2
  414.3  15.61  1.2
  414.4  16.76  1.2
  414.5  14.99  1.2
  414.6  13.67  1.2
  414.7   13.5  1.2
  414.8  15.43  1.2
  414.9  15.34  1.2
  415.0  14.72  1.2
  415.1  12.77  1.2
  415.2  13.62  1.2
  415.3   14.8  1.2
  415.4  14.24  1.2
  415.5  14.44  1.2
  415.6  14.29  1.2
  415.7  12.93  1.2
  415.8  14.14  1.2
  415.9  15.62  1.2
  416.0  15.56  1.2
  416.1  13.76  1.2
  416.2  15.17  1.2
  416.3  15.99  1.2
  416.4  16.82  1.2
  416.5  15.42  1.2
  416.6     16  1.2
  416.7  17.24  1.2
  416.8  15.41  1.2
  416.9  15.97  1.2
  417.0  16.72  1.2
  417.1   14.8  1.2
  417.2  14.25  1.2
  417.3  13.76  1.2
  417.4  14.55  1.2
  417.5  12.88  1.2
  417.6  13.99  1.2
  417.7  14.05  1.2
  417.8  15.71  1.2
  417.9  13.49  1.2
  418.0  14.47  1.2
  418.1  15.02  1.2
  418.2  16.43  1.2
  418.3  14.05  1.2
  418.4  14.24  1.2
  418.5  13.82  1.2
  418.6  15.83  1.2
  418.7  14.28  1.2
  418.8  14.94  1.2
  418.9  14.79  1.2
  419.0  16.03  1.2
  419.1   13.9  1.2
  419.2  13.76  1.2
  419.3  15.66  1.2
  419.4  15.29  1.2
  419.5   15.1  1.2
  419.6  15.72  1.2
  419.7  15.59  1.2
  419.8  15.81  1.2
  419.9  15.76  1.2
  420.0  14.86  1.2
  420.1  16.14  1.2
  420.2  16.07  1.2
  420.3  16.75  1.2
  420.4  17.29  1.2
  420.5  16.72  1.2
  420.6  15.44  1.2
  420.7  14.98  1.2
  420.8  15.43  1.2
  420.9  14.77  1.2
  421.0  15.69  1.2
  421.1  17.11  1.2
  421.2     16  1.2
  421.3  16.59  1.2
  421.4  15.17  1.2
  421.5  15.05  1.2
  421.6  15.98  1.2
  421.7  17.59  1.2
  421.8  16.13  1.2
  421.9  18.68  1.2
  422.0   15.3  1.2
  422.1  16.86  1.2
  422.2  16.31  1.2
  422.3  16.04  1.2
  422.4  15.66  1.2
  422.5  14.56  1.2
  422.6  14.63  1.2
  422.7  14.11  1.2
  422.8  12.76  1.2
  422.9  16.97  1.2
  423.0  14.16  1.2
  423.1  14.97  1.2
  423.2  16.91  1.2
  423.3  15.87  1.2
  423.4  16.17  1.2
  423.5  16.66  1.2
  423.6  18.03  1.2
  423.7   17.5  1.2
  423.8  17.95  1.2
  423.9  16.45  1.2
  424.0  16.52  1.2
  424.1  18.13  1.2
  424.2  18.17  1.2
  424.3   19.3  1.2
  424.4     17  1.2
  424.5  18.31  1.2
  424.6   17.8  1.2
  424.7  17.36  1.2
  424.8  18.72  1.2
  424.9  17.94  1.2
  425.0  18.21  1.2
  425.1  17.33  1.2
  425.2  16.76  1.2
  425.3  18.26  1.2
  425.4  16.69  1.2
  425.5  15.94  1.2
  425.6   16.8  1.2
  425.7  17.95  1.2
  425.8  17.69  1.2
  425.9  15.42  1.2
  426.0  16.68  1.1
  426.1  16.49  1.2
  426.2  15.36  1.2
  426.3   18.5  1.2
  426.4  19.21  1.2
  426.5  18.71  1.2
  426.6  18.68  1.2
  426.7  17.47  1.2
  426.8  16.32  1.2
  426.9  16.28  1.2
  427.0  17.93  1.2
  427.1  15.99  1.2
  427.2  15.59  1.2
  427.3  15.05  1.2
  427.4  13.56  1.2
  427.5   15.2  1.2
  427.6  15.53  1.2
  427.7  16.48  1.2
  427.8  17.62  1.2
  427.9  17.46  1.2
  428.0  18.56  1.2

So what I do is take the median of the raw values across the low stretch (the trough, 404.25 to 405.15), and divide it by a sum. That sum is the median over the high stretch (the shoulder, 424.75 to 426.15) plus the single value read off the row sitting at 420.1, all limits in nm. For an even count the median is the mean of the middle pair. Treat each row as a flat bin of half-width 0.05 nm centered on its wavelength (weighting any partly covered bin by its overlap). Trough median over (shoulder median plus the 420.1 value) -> 0.448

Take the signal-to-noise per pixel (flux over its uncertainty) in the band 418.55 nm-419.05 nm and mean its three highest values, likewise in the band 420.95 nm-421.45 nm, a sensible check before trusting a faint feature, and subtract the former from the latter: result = 0.8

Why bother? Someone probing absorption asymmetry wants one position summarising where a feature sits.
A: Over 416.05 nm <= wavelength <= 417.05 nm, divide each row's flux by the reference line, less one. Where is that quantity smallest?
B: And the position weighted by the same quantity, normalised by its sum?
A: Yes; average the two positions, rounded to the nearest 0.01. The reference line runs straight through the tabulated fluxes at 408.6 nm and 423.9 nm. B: 416.28 nm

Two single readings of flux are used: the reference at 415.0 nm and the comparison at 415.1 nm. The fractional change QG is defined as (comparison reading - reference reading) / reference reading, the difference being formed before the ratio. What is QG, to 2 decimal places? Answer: -0.13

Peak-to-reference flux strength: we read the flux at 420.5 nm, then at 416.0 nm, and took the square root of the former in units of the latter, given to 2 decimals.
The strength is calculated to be 1.04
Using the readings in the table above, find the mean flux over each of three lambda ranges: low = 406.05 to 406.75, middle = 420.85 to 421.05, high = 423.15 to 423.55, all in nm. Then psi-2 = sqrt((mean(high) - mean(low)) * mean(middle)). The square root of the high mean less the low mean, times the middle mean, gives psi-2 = 5.1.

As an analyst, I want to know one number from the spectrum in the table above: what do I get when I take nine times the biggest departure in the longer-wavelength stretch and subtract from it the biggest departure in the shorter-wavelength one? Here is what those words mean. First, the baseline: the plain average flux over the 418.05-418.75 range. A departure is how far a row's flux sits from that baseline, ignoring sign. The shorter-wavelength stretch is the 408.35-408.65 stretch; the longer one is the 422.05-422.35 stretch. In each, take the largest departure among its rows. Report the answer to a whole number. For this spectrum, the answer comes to 14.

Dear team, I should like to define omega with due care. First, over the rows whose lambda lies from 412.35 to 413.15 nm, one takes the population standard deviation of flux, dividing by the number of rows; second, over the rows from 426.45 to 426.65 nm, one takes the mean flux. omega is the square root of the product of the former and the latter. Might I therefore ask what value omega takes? 3.85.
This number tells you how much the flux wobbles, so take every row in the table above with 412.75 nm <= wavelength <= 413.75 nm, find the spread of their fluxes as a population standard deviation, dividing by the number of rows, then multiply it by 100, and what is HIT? 61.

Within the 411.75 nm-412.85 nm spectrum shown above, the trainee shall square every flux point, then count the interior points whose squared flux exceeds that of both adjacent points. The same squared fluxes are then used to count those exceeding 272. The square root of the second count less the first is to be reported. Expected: 1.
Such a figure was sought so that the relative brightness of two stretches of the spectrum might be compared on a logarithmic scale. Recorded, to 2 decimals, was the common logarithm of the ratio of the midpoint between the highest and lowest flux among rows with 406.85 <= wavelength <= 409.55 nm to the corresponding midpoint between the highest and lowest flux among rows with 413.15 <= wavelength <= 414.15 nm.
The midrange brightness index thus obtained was 0.03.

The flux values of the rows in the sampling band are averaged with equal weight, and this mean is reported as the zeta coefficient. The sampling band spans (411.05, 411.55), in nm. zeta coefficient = 15.9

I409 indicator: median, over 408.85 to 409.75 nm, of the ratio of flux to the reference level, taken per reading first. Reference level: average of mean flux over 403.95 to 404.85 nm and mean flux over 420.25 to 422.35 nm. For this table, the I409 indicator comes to 1.03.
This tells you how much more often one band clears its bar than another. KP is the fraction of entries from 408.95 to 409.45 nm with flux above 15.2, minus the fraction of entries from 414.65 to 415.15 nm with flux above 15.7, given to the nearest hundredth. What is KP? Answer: 0.60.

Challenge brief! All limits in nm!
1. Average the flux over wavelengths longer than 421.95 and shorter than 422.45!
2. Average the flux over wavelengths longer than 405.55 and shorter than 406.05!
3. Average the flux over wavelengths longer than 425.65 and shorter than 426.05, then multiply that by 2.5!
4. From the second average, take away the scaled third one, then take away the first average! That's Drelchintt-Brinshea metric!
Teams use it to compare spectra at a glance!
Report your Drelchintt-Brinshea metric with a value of -43.5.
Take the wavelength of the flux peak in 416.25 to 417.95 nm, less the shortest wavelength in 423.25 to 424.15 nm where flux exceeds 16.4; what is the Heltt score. -6.80 nm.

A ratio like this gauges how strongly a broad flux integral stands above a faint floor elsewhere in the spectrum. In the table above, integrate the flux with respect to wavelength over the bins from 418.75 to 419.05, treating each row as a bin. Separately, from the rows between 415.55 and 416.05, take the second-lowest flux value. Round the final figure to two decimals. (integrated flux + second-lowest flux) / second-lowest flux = 1.32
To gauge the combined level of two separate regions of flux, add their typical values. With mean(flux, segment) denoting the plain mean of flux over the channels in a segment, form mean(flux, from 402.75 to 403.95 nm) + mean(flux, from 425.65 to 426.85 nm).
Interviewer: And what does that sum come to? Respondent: 33.2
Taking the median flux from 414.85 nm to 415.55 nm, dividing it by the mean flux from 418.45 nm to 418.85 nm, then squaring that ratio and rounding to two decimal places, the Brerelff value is 0.96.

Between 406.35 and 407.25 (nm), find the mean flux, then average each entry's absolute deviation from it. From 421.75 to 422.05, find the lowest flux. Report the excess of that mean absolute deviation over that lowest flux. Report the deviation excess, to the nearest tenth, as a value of -14.9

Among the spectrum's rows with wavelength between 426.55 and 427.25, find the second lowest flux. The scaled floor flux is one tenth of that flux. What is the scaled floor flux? 1.60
